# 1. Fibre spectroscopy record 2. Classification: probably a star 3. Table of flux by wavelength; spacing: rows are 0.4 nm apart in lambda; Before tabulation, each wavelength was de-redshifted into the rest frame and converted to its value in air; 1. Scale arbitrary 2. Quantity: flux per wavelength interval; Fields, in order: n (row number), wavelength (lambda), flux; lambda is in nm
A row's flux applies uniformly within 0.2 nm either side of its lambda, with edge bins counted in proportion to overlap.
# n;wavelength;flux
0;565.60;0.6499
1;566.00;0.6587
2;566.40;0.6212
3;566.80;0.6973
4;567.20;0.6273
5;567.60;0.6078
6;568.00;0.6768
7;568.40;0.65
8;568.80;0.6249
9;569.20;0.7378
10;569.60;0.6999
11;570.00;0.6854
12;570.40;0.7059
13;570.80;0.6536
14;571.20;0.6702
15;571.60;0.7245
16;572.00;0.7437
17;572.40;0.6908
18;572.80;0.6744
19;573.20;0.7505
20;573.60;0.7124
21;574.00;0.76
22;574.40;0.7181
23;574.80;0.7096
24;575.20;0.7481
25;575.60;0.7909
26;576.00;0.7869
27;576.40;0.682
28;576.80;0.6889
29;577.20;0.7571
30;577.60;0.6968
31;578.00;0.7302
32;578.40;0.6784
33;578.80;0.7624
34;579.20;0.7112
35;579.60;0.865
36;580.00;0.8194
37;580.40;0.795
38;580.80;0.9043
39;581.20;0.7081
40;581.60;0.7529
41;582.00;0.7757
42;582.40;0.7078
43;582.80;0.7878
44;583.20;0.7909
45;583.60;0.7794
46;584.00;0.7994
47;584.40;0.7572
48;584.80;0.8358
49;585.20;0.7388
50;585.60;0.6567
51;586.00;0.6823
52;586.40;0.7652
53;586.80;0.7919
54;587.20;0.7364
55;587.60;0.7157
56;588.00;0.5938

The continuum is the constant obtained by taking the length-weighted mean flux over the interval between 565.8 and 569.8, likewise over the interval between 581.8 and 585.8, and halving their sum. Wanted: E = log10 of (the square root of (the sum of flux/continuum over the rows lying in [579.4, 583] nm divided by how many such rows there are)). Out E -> 0.023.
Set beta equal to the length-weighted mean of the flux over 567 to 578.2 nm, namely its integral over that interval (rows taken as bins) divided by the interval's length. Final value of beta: 0.70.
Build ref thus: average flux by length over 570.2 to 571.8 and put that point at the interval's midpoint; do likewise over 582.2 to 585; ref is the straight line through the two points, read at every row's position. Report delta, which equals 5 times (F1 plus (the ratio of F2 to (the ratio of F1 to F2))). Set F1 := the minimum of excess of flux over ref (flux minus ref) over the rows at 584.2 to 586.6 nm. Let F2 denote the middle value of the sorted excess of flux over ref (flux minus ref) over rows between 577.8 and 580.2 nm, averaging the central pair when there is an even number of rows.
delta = -0.69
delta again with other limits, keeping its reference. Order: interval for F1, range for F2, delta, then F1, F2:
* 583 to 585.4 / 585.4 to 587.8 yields -0.89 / -0.053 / -0.08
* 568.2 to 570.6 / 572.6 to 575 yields -0.24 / -0.048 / 0.00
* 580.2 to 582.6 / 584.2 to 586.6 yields -0.47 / -0.063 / -0.04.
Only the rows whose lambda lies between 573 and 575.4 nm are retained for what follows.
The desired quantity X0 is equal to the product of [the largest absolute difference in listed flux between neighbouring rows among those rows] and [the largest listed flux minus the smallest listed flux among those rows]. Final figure 0.002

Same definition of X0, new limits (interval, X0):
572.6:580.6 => 0.029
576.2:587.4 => 0.049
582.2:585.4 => 0.012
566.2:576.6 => 0.021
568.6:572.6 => 0.013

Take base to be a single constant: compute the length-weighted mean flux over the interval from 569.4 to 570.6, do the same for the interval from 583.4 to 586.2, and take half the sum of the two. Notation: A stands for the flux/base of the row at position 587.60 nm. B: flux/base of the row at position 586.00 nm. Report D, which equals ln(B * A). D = -0.07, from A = 0.99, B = 0.94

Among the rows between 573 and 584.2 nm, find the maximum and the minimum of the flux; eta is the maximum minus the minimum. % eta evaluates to 0.226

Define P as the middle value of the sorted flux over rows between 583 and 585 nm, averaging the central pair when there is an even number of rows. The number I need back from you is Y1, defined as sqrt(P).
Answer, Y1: 0.889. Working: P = 0.791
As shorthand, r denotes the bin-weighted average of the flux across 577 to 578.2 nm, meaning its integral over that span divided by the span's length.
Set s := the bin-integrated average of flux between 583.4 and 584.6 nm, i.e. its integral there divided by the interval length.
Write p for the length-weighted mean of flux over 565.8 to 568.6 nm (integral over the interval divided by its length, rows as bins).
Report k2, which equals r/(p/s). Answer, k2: 0.87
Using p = 0.648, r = 0.728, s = 0.78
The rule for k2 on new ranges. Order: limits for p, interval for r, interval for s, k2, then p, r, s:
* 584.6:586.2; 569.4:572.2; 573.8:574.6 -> 0.71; 0.728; 0.698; 0.74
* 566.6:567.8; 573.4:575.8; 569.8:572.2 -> 0.80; 0.644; 0.740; 0.70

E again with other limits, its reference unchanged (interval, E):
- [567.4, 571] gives -0.013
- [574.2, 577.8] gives 0.006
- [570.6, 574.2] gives -0.001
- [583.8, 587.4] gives 0.012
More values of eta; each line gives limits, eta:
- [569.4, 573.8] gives 0.097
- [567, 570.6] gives 0.130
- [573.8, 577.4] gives 0.109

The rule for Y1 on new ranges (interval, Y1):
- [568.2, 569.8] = 0.822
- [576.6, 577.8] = 0.835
